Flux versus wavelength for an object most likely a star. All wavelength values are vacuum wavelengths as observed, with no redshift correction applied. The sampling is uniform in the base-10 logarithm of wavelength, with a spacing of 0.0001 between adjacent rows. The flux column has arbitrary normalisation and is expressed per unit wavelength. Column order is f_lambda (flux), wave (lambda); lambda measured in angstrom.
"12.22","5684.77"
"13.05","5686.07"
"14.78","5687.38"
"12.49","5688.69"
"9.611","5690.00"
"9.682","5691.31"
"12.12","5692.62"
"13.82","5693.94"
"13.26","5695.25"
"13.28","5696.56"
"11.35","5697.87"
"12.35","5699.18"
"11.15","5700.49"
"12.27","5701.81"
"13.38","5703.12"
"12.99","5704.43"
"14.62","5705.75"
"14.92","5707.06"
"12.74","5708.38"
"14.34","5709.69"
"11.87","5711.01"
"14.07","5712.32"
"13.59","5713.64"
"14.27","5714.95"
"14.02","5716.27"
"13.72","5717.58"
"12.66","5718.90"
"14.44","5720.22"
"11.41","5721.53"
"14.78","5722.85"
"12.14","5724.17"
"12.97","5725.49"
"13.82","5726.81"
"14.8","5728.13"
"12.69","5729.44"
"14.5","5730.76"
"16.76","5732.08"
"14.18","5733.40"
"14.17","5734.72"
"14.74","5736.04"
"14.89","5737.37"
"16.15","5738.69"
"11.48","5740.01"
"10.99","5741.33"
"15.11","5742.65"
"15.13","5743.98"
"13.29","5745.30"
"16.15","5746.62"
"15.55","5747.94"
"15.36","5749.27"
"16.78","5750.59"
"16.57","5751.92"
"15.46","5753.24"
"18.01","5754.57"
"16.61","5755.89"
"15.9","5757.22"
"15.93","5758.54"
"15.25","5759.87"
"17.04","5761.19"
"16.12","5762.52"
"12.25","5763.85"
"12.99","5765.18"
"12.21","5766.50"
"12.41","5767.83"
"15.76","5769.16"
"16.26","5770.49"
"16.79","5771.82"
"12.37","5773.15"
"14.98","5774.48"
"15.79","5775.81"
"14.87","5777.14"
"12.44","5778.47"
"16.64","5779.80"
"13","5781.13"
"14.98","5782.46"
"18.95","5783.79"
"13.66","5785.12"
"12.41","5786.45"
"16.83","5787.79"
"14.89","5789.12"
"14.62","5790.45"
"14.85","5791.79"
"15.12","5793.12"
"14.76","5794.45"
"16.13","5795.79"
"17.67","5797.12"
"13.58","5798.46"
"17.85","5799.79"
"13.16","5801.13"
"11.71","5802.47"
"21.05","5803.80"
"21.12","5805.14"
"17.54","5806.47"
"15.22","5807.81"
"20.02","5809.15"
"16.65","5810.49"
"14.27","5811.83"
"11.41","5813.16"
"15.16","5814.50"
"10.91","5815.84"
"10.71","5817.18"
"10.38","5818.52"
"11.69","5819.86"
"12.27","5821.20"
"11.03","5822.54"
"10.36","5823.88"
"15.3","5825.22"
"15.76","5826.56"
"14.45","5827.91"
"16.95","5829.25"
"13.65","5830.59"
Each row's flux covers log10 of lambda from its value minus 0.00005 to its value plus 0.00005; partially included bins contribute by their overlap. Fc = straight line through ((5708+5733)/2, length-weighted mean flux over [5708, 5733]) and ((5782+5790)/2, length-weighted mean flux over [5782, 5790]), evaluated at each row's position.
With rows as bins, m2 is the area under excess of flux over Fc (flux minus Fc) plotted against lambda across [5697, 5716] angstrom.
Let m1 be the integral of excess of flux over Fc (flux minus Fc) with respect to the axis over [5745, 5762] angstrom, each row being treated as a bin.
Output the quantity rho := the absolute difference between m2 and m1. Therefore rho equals 30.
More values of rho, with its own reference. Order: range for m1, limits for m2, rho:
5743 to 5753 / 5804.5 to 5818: 21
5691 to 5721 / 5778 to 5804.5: 2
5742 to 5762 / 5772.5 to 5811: 21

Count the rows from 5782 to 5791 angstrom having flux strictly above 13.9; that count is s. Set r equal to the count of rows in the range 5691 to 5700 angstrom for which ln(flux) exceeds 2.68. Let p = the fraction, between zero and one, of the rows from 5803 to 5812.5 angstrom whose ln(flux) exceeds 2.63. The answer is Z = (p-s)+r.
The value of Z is -4.0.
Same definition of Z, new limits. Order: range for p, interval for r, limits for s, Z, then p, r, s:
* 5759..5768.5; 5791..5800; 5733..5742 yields 1.4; 0.4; 6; 5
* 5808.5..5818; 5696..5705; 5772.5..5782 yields -3.4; 0.6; 0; 4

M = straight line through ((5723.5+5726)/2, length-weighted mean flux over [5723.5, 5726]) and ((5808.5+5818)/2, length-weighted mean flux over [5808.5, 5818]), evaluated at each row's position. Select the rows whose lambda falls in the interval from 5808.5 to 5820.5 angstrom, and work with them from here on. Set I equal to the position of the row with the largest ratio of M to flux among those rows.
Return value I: 5818.52 angstrom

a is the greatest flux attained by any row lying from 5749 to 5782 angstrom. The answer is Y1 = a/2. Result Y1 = 9.0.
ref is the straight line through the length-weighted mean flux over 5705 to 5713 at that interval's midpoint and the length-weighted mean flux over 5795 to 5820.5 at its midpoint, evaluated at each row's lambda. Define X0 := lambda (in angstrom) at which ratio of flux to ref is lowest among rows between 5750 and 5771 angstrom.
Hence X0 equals 5766.50 angstrom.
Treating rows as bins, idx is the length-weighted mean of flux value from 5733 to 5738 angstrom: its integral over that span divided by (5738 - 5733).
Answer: 14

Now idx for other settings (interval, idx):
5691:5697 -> 13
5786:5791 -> 15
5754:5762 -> 16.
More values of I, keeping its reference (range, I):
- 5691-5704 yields 5691.31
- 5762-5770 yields 5766.50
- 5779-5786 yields 5781.13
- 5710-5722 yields 5721.53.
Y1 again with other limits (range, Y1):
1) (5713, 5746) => 8.4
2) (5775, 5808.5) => 10.6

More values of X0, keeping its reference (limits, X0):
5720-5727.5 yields 5721.53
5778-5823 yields 5818.52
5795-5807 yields 5802.47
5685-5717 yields 5690.00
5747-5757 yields 5749.27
